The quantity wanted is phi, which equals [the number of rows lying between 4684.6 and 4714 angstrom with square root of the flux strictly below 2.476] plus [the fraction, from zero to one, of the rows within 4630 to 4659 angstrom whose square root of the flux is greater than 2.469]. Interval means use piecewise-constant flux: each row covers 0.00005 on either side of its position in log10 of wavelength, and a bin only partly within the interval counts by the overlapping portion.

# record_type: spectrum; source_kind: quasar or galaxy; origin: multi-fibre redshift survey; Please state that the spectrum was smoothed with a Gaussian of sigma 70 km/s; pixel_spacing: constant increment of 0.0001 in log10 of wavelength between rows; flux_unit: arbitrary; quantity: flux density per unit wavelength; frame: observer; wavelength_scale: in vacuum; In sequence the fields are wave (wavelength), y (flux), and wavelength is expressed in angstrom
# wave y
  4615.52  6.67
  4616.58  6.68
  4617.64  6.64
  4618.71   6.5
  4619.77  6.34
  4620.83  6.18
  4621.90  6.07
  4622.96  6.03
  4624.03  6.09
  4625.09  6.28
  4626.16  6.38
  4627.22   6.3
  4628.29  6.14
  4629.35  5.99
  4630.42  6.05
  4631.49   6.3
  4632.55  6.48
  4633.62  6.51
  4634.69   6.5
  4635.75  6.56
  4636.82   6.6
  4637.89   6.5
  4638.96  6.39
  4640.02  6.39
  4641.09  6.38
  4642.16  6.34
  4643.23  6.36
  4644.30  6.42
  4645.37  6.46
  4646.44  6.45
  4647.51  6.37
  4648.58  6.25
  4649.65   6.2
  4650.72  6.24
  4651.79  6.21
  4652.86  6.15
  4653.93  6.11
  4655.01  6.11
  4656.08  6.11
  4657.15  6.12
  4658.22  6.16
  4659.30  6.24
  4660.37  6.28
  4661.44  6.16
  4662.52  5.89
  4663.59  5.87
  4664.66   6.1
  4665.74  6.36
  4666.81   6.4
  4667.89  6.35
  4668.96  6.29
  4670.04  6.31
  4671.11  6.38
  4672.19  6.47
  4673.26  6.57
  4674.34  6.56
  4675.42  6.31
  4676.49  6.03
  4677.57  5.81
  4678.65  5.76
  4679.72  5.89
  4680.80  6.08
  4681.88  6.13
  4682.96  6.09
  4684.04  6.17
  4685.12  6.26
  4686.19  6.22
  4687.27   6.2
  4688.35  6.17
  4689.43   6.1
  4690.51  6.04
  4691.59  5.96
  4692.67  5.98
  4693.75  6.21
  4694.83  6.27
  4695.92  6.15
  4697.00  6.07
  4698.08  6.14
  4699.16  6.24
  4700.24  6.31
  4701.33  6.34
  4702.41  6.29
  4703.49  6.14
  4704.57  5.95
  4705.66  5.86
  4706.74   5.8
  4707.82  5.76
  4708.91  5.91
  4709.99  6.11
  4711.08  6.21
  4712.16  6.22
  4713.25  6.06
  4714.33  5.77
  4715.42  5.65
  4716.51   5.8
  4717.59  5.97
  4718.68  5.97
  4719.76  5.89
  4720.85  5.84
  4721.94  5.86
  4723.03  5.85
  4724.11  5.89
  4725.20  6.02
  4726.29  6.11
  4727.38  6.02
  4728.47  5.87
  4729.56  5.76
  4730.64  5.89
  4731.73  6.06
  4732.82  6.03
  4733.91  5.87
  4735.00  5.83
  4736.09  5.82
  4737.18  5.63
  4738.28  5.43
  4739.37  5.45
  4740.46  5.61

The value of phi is 13.0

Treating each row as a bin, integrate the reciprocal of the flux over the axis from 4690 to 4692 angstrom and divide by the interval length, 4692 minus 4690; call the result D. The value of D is 0.167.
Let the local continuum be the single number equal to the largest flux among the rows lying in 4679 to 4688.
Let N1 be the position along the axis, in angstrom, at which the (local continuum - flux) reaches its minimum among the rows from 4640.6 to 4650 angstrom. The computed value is 4645.37 angstrom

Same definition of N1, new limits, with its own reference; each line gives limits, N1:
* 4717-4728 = 4726.29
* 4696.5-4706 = 4701.33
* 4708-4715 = 4712.16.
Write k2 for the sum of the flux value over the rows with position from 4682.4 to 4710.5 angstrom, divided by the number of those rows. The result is 6.11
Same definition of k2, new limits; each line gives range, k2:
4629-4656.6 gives 6.32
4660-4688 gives 6.19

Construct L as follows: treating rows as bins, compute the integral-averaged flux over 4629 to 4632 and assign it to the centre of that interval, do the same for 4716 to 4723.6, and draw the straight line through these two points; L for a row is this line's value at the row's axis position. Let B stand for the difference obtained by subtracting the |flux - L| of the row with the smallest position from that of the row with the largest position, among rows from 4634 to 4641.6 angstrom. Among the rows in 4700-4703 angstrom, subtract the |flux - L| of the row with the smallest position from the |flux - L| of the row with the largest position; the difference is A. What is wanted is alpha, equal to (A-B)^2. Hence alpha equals 0.008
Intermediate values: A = -0.01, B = -0.10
